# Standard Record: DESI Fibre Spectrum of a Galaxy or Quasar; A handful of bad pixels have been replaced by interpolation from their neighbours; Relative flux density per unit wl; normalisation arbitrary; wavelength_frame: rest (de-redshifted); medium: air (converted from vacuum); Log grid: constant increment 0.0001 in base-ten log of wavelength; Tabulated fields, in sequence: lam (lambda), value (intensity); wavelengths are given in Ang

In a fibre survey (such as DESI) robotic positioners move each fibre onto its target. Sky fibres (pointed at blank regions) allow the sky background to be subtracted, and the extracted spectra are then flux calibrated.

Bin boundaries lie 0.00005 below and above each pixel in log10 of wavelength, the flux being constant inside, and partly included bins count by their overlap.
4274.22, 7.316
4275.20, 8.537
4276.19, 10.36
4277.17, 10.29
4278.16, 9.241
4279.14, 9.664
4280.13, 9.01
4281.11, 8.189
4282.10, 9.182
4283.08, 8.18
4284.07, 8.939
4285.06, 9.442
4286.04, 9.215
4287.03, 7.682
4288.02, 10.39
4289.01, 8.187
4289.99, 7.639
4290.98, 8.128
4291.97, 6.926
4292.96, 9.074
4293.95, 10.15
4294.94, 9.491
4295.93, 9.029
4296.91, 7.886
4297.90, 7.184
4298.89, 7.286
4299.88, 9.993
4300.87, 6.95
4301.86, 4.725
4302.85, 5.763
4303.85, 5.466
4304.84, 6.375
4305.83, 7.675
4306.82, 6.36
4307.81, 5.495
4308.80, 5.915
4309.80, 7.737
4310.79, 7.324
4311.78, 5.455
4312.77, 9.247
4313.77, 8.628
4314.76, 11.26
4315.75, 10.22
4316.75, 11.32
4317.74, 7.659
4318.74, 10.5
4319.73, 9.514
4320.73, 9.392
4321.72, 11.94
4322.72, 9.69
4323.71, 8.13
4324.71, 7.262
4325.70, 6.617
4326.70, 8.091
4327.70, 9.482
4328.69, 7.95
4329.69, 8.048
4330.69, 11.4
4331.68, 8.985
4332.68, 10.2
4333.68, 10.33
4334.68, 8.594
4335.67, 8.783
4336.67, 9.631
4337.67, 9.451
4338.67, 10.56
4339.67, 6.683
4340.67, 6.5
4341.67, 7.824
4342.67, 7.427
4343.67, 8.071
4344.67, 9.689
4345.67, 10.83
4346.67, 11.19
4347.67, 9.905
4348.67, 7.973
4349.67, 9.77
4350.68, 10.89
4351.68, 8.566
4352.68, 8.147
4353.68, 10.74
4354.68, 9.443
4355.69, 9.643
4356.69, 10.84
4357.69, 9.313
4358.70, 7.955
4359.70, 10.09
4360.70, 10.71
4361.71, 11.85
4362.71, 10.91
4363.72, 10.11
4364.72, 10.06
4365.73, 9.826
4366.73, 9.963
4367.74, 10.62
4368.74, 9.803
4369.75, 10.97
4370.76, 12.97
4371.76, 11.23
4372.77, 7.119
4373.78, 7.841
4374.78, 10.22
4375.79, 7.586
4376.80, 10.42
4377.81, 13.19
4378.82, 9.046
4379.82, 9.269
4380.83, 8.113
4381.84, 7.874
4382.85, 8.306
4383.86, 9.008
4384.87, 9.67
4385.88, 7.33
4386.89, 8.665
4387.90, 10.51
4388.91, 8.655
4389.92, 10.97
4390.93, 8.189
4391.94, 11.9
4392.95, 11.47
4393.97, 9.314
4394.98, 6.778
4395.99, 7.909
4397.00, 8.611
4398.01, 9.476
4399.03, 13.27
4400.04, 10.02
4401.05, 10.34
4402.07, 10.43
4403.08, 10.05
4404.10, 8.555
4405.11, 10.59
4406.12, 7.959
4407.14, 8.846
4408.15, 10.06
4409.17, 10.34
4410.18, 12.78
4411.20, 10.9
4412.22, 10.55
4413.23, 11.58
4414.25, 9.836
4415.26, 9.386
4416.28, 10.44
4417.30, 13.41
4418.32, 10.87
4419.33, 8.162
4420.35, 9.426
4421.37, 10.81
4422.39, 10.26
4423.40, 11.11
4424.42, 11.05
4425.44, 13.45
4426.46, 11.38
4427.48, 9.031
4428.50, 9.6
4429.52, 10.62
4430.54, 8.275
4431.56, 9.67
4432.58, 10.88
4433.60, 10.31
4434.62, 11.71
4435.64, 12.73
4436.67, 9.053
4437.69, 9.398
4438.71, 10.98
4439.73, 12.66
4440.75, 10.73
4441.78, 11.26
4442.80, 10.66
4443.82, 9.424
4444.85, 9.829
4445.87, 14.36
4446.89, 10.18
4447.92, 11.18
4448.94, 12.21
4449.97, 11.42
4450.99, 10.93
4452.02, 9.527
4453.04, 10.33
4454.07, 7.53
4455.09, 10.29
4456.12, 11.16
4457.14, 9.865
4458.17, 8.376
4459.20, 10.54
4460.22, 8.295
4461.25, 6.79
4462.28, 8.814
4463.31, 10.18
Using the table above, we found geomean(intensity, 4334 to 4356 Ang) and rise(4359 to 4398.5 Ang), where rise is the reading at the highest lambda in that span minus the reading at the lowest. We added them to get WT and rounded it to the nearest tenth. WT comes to 8.4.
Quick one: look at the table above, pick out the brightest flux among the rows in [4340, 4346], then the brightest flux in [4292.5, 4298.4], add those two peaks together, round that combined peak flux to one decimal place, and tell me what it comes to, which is 21.0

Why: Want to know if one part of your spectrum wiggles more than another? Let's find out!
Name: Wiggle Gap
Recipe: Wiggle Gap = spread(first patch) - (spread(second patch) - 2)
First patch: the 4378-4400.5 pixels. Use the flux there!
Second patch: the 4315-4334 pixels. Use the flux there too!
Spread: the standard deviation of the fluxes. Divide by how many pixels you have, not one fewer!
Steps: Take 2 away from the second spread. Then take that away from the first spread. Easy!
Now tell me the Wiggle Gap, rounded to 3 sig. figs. 2.07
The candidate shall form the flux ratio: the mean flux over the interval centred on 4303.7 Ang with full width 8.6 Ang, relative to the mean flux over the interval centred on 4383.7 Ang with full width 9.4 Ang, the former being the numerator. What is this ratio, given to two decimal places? 0.75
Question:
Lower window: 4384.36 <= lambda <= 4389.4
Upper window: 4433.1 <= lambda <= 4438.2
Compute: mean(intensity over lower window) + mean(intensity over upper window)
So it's 19.6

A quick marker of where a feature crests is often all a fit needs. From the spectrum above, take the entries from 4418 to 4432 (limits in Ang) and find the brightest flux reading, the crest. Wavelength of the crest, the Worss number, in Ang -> 4425.44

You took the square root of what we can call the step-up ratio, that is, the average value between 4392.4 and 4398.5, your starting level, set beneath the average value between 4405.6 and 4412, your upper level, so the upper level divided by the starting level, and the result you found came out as 1.07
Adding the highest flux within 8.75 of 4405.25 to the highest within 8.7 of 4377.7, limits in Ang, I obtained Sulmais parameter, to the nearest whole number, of 26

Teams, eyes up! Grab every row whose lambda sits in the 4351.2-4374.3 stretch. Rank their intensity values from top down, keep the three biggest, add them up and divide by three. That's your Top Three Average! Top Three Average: 12.0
